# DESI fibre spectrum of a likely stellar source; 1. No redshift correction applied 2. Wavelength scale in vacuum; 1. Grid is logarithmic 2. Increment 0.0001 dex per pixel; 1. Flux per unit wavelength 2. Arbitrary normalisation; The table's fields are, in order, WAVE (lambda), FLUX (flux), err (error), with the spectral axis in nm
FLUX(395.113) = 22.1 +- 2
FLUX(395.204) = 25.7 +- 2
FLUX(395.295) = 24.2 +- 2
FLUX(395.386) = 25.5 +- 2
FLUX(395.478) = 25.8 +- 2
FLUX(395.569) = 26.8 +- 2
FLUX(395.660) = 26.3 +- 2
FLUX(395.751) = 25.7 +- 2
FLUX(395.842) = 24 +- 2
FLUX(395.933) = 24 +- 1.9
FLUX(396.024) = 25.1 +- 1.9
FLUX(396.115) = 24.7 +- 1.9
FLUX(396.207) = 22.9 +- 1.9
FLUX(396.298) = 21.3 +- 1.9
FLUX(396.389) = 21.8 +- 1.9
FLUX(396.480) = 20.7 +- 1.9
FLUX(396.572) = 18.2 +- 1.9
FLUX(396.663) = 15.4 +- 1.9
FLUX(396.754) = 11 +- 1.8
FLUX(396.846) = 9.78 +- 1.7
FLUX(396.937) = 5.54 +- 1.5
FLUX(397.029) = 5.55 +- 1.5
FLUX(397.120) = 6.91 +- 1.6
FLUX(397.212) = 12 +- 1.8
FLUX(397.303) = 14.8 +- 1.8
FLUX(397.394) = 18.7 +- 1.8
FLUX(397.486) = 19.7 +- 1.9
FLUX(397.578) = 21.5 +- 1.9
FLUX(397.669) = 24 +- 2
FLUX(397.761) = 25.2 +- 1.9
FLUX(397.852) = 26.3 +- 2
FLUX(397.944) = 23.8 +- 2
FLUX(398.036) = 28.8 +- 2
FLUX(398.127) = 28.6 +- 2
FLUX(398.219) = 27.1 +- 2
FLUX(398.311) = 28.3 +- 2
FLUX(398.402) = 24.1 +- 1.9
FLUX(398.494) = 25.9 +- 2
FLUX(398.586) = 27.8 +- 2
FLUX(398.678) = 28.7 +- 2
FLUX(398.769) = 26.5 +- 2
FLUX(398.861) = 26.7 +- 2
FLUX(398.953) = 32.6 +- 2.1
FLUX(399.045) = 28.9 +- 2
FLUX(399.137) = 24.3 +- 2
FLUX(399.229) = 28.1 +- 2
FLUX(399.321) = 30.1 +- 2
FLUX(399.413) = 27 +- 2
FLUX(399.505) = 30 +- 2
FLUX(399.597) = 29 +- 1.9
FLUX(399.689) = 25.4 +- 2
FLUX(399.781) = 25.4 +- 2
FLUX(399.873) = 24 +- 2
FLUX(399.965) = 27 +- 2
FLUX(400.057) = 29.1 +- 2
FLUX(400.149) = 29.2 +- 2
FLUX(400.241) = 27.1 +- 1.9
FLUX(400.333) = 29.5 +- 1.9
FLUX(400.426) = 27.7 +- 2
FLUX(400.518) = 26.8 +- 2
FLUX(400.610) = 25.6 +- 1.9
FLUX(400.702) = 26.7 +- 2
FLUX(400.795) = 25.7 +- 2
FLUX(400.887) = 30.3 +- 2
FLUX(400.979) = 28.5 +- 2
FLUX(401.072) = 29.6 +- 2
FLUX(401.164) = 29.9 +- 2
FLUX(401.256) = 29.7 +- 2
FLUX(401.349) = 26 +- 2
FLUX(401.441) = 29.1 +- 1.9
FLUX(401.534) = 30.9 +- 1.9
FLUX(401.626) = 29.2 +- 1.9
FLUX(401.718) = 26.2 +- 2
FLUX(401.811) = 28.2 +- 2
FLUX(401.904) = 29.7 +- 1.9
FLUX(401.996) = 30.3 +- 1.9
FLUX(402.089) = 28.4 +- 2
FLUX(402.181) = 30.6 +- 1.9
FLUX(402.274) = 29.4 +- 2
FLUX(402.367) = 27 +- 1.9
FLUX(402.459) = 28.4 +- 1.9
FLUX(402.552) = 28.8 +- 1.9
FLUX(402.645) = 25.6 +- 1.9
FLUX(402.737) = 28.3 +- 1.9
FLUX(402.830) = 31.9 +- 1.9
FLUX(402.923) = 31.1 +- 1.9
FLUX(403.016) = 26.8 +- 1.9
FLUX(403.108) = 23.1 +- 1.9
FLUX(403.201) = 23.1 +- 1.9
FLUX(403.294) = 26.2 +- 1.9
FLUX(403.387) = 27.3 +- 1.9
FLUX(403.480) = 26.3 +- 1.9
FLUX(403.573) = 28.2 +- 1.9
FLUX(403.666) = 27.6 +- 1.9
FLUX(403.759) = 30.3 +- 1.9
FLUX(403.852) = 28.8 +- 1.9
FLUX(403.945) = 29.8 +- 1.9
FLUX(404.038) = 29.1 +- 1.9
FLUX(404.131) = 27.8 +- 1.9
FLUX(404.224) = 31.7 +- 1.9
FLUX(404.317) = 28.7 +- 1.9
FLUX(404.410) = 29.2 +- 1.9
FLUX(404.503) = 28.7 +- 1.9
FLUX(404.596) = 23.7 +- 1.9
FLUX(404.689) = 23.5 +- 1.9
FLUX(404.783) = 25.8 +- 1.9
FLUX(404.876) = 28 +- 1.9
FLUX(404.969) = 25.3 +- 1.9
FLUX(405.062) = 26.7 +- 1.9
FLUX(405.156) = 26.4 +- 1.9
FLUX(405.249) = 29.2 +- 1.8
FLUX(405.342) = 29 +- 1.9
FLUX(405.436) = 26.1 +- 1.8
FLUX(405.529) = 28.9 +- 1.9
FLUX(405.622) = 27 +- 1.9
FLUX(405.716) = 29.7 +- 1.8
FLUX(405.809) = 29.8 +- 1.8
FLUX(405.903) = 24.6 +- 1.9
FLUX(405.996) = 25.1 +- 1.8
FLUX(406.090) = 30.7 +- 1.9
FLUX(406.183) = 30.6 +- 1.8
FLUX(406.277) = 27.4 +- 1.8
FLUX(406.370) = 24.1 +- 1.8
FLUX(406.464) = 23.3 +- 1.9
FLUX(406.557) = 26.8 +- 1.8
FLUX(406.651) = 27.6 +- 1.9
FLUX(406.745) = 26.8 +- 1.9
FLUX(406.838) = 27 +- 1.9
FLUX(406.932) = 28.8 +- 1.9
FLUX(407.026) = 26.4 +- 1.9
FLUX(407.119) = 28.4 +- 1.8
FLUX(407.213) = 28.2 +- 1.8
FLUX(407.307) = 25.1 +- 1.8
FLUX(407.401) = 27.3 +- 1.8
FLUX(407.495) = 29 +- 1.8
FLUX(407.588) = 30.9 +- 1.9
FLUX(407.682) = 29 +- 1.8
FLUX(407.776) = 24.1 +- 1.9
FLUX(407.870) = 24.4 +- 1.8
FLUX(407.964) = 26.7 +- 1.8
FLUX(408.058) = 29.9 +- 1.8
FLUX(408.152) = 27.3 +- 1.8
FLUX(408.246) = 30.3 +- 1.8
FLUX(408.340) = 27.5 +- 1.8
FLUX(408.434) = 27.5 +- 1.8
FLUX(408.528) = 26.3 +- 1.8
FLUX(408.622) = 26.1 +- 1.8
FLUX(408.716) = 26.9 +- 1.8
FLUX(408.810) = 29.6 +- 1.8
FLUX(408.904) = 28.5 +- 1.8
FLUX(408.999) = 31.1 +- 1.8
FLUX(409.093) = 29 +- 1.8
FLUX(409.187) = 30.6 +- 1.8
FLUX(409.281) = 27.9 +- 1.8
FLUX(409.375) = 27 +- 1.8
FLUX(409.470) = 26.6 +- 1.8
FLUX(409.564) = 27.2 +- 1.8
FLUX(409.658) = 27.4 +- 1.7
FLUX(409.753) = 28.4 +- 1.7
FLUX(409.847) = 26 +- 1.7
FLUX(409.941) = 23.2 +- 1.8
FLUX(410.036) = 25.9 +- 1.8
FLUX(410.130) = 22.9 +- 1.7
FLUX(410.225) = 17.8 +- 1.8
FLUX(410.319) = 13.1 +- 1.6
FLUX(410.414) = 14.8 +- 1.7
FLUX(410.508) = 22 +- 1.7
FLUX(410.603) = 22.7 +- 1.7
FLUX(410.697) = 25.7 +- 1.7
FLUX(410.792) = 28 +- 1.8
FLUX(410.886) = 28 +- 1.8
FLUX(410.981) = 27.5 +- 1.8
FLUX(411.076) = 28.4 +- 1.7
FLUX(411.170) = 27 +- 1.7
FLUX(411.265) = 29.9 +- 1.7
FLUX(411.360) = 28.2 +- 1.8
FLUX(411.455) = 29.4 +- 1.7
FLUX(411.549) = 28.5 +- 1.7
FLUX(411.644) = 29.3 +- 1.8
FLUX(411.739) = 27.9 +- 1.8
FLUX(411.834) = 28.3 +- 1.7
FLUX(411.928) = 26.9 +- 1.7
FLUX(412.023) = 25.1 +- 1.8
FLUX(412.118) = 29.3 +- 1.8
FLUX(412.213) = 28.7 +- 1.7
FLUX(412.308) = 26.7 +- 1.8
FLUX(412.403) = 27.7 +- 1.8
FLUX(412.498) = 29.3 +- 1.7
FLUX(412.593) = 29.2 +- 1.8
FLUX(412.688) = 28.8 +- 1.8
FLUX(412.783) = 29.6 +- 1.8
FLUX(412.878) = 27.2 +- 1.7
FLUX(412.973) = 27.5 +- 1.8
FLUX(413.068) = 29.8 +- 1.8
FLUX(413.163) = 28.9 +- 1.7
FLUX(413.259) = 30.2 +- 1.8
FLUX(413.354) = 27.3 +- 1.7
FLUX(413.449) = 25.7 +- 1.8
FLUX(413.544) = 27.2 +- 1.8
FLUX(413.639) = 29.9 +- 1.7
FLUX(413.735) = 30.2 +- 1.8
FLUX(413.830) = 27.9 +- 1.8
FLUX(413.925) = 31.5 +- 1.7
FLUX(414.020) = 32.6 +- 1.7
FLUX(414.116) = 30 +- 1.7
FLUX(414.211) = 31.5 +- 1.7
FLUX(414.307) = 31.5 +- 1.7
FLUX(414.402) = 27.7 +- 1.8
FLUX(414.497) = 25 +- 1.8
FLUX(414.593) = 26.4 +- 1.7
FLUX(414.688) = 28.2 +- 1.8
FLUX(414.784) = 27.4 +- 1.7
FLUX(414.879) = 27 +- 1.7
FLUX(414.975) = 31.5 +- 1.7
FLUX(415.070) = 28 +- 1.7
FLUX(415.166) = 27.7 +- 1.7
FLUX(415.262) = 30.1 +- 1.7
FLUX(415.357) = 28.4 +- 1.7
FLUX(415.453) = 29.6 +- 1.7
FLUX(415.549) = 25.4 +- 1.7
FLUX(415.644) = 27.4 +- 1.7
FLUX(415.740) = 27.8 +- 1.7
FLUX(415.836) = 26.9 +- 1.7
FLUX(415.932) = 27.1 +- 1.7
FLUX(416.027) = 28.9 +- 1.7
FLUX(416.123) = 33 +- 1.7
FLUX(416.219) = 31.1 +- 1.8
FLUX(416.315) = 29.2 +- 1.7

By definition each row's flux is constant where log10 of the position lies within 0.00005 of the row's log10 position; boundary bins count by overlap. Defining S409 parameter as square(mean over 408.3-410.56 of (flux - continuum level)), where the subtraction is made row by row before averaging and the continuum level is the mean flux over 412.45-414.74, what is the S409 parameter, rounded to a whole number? 11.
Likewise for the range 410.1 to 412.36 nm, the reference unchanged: 10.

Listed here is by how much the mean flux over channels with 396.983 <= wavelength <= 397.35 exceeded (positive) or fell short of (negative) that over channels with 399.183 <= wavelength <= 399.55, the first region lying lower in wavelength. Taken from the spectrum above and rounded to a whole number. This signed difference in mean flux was -19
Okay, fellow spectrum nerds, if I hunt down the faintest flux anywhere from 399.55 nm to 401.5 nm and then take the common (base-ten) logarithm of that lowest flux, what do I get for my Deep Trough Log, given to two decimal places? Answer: 1.38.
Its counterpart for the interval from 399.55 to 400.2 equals 1.38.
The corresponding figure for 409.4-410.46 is 1.12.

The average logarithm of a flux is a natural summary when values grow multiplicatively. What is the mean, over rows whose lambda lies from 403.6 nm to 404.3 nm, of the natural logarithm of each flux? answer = 3.38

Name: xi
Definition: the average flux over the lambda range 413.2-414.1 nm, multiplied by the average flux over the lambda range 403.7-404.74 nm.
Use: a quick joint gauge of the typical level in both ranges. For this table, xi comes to 825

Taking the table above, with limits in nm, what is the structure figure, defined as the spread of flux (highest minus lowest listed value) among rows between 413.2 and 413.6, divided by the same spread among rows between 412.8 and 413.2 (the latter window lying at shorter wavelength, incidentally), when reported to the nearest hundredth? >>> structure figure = 1.73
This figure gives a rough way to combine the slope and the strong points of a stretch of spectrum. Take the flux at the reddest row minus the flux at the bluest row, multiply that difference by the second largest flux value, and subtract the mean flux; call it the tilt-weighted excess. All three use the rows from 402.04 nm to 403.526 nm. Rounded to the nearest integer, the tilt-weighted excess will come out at -93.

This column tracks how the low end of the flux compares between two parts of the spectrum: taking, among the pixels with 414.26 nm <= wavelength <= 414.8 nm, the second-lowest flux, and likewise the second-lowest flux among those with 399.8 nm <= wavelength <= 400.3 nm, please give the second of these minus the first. 0.6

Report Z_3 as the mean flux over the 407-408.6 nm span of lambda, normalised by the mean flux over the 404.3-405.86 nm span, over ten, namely 0.101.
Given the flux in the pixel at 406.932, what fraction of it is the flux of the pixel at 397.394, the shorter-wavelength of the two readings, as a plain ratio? 0.65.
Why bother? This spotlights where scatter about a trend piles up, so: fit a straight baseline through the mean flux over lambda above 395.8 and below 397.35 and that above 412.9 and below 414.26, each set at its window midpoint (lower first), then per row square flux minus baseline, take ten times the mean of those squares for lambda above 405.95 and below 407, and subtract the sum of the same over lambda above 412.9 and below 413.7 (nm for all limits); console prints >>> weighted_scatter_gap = 124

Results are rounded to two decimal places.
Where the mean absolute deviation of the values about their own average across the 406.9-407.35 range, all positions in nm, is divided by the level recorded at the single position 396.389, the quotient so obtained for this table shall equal 0.06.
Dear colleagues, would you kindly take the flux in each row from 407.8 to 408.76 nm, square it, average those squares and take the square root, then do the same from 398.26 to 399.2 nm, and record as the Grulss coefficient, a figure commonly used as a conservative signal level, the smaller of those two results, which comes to 27.3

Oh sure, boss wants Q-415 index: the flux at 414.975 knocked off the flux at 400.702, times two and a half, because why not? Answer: -12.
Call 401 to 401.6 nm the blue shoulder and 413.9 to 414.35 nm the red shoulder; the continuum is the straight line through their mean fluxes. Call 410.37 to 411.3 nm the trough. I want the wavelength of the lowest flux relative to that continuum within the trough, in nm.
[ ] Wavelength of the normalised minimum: 410.414 nm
